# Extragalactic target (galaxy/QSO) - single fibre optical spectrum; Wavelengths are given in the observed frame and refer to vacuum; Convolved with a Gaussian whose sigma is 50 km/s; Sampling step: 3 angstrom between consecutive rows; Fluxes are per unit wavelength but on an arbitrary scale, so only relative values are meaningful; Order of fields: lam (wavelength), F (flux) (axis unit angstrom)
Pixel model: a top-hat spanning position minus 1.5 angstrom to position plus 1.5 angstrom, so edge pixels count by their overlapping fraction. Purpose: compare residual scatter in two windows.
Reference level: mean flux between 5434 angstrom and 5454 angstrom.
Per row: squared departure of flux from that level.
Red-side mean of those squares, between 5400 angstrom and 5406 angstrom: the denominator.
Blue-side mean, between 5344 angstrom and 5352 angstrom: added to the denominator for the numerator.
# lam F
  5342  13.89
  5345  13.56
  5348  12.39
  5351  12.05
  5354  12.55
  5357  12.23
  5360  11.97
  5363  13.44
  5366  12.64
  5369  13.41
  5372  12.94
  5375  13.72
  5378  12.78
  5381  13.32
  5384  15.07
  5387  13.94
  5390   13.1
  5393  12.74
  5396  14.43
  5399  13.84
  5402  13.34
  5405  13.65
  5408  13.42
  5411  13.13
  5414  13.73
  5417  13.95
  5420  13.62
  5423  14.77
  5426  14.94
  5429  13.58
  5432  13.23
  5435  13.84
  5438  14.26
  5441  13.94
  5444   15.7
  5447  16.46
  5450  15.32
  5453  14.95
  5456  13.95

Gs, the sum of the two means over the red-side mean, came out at 3.7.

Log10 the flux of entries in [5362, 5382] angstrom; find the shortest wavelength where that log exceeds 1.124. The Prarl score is 5363 angstrom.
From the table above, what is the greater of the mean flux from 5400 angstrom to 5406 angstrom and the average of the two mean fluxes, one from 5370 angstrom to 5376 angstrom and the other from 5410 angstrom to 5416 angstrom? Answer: 13.5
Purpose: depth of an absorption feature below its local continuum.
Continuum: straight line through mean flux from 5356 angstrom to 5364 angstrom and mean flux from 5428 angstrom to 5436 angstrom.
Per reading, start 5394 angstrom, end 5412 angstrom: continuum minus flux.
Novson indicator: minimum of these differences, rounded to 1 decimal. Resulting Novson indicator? -1.4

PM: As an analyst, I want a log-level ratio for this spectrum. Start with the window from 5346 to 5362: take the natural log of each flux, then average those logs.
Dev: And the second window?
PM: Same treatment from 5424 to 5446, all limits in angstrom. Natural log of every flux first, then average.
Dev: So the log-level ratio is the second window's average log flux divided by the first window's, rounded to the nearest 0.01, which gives 1.06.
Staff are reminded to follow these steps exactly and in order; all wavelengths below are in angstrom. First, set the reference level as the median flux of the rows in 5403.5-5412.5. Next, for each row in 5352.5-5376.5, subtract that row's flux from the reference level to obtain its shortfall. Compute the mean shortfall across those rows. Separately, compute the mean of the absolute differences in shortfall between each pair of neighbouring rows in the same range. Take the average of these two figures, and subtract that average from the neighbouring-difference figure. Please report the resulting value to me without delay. 0.1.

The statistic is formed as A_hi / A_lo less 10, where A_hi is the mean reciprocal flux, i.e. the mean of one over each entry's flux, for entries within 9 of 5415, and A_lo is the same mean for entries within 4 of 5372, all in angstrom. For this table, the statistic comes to -9.03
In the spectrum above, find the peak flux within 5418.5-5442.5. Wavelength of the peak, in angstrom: 5426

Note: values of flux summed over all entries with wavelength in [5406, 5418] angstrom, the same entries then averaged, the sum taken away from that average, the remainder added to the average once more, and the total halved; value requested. -13.6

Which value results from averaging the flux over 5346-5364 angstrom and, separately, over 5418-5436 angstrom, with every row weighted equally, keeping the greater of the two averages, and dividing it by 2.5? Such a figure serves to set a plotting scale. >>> 5.60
